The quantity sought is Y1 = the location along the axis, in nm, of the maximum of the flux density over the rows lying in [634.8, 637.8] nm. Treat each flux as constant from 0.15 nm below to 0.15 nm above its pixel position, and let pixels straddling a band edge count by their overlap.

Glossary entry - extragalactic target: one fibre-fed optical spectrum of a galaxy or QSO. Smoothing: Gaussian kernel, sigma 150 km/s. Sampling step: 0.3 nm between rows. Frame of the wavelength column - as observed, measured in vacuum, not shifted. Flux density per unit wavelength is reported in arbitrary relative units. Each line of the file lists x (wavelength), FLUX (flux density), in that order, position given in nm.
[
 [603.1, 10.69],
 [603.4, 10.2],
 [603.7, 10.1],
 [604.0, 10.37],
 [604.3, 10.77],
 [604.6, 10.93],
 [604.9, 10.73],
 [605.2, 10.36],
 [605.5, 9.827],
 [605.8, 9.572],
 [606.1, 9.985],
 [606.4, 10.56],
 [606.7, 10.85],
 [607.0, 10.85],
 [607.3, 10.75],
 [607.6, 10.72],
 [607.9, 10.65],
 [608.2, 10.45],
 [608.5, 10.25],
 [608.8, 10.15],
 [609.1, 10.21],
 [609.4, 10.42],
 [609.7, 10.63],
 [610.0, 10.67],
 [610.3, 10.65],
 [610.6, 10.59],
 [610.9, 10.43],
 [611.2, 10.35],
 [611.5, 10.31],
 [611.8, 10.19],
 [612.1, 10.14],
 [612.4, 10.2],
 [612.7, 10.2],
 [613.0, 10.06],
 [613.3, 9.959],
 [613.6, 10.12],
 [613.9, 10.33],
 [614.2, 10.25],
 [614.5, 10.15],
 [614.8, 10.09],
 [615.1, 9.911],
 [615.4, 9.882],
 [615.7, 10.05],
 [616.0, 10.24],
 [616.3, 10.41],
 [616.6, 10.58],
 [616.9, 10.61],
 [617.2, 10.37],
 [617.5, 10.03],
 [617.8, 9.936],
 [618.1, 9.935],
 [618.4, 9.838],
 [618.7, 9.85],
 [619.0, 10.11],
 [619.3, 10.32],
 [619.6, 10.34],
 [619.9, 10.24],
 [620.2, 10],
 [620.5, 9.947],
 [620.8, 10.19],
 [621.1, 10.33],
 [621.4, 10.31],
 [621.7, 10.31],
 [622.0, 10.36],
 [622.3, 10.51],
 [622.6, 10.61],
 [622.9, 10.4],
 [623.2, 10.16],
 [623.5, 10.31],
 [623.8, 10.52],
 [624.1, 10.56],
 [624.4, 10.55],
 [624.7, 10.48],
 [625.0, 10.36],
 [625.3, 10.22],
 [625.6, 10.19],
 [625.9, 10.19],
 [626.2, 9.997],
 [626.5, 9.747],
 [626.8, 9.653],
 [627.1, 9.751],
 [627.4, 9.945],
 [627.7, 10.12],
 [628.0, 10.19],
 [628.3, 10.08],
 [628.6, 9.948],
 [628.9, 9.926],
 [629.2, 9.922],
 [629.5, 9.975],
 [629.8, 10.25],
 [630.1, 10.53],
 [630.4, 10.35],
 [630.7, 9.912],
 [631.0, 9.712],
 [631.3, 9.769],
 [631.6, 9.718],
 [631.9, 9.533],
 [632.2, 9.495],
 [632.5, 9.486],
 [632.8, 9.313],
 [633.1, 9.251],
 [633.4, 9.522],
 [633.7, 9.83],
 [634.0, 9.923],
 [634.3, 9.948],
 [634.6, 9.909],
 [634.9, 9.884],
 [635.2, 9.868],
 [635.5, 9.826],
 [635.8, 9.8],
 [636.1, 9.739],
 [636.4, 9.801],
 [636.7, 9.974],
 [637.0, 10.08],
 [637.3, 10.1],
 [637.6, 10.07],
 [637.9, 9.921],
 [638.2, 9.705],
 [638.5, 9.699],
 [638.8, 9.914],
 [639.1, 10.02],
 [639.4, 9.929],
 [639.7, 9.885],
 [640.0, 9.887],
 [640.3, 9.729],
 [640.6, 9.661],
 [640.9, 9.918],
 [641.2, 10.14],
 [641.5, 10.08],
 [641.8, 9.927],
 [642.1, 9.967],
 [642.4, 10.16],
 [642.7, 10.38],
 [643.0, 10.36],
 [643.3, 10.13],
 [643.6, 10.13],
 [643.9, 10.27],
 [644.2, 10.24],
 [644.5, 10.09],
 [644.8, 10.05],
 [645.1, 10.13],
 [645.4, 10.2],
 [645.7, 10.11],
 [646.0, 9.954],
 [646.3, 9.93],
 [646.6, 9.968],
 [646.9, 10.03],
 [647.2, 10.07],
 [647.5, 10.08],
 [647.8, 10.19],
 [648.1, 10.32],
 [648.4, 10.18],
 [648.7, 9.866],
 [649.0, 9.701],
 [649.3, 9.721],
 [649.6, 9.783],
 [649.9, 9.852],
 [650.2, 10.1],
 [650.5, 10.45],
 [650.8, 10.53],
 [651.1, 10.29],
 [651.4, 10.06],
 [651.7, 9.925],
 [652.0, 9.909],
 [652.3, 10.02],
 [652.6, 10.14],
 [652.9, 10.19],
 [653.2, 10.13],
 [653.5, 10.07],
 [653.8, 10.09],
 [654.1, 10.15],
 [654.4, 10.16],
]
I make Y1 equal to 637.3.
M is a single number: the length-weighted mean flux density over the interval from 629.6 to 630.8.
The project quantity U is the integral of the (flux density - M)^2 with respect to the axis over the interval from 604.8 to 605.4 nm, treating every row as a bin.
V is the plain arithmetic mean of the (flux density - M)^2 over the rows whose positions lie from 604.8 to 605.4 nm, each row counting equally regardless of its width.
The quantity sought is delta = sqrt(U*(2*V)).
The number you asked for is 0.12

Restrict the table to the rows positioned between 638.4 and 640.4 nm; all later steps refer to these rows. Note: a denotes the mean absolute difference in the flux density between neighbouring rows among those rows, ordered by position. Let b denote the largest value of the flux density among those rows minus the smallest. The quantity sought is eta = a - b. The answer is -0.22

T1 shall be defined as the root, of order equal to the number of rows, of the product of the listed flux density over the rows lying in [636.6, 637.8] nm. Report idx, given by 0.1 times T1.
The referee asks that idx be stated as 1.01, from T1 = 10.1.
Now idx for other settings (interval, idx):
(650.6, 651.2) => 1.04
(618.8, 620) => 1.03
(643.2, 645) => 1.02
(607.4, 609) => 1.04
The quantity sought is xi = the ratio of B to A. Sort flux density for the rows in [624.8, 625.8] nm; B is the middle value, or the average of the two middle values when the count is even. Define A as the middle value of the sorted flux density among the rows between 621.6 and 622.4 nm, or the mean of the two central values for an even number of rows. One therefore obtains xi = 0.99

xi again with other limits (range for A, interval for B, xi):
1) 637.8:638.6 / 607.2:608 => 1.10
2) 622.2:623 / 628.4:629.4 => 0.94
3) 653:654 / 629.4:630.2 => 1.02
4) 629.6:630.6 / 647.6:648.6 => 0.98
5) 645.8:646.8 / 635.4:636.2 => 0.98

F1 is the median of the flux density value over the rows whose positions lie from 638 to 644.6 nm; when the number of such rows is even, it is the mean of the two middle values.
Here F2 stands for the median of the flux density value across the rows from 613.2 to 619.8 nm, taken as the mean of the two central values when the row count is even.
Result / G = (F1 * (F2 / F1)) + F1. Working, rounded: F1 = 10.0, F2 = 10.1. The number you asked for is 20.1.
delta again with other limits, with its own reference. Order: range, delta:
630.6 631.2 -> 0.24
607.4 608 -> 0.20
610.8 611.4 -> 0.02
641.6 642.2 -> 0.11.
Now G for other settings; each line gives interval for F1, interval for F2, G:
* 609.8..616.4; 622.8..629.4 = 20.4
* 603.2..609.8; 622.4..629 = 20.6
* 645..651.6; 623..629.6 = 20.2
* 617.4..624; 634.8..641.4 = 20.2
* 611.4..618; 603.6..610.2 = 20.7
